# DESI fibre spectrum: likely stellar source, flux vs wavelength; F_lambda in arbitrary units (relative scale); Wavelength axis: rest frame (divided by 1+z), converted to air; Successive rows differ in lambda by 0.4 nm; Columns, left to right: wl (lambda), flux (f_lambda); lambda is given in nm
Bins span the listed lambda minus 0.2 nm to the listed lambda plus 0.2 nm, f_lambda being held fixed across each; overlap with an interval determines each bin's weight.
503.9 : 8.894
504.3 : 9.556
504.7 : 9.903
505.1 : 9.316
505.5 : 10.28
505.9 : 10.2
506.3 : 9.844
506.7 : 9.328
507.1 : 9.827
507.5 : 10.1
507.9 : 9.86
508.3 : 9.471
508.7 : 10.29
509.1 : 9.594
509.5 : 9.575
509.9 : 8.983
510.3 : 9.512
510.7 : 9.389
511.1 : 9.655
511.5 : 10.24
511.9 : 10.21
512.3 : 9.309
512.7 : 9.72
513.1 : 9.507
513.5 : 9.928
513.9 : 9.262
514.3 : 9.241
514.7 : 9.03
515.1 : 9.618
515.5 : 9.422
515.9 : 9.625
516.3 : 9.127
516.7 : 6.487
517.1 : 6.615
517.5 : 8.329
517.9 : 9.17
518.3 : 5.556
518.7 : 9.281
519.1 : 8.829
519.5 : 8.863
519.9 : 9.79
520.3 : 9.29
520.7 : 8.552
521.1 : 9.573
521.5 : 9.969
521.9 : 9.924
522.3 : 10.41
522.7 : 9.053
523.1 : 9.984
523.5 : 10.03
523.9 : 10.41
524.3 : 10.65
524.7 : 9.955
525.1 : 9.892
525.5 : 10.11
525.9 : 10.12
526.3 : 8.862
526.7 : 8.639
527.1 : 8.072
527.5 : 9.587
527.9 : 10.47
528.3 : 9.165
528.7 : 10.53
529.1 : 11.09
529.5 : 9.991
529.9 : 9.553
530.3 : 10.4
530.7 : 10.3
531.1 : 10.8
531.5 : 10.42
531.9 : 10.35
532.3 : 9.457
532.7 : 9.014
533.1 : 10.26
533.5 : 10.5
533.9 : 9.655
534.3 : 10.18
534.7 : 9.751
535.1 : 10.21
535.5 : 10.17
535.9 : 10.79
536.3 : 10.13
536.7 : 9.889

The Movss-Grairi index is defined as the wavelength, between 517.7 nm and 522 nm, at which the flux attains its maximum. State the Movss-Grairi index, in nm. 521.5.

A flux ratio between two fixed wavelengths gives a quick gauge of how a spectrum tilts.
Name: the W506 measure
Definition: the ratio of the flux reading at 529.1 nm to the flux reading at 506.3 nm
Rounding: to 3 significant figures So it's 1.13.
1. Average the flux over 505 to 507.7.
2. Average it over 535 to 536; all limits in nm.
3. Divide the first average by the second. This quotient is 0.95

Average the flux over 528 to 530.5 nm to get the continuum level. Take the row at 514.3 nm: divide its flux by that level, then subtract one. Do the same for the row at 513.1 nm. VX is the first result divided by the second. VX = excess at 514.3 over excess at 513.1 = 1.4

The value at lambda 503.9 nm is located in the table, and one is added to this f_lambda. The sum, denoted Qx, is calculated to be 9.9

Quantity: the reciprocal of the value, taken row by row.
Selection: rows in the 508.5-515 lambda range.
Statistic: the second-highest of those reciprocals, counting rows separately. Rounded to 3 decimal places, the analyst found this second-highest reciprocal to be 0.111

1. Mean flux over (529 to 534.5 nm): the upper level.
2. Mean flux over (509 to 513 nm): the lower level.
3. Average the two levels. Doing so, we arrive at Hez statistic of 9.9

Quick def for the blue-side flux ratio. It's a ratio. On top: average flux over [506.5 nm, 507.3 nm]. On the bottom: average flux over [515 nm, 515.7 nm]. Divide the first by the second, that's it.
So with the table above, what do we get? 1.01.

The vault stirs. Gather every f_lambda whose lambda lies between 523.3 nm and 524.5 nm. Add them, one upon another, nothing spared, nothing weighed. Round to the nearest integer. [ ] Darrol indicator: 31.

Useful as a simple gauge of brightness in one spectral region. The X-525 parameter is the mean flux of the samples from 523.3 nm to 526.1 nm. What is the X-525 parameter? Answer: 10.2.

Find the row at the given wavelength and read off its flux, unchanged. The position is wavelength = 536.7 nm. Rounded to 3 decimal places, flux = 9.889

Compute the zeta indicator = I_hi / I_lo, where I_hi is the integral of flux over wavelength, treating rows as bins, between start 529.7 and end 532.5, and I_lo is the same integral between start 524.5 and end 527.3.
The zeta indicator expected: 1.09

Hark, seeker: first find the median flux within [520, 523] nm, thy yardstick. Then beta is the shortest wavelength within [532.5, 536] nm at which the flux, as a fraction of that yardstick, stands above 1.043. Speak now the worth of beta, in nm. 533.1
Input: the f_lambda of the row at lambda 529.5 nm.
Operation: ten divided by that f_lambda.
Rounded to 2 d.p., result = 1.00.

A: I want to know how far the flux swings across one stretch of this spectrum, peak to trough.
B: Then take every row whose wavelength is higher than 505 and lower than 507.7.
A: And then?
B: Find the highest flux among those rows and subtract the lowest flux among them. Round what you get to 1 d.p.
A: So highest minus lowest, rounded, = 1.0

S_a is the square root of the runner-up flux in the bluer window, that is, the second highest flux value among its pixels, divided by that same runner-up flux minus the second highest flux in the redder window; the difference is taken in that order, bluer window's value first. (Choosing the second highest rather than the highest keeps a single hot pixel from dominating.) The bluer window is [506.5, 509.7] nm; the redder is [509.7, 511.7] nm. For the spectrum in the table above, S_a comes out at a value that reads 7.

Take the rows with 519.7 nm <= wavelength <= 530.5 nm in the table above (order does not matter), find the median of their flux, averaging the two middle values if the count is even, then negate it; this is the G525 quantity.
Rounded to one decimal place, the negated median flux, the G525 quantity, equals -10.0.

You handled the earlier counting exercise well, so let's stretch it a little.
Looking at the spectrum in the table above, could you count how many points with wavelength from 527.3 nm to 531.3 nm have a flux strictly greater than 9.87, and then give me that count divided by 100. 0.07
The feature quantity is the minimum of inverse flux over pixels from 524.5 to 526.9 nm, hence 0.099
